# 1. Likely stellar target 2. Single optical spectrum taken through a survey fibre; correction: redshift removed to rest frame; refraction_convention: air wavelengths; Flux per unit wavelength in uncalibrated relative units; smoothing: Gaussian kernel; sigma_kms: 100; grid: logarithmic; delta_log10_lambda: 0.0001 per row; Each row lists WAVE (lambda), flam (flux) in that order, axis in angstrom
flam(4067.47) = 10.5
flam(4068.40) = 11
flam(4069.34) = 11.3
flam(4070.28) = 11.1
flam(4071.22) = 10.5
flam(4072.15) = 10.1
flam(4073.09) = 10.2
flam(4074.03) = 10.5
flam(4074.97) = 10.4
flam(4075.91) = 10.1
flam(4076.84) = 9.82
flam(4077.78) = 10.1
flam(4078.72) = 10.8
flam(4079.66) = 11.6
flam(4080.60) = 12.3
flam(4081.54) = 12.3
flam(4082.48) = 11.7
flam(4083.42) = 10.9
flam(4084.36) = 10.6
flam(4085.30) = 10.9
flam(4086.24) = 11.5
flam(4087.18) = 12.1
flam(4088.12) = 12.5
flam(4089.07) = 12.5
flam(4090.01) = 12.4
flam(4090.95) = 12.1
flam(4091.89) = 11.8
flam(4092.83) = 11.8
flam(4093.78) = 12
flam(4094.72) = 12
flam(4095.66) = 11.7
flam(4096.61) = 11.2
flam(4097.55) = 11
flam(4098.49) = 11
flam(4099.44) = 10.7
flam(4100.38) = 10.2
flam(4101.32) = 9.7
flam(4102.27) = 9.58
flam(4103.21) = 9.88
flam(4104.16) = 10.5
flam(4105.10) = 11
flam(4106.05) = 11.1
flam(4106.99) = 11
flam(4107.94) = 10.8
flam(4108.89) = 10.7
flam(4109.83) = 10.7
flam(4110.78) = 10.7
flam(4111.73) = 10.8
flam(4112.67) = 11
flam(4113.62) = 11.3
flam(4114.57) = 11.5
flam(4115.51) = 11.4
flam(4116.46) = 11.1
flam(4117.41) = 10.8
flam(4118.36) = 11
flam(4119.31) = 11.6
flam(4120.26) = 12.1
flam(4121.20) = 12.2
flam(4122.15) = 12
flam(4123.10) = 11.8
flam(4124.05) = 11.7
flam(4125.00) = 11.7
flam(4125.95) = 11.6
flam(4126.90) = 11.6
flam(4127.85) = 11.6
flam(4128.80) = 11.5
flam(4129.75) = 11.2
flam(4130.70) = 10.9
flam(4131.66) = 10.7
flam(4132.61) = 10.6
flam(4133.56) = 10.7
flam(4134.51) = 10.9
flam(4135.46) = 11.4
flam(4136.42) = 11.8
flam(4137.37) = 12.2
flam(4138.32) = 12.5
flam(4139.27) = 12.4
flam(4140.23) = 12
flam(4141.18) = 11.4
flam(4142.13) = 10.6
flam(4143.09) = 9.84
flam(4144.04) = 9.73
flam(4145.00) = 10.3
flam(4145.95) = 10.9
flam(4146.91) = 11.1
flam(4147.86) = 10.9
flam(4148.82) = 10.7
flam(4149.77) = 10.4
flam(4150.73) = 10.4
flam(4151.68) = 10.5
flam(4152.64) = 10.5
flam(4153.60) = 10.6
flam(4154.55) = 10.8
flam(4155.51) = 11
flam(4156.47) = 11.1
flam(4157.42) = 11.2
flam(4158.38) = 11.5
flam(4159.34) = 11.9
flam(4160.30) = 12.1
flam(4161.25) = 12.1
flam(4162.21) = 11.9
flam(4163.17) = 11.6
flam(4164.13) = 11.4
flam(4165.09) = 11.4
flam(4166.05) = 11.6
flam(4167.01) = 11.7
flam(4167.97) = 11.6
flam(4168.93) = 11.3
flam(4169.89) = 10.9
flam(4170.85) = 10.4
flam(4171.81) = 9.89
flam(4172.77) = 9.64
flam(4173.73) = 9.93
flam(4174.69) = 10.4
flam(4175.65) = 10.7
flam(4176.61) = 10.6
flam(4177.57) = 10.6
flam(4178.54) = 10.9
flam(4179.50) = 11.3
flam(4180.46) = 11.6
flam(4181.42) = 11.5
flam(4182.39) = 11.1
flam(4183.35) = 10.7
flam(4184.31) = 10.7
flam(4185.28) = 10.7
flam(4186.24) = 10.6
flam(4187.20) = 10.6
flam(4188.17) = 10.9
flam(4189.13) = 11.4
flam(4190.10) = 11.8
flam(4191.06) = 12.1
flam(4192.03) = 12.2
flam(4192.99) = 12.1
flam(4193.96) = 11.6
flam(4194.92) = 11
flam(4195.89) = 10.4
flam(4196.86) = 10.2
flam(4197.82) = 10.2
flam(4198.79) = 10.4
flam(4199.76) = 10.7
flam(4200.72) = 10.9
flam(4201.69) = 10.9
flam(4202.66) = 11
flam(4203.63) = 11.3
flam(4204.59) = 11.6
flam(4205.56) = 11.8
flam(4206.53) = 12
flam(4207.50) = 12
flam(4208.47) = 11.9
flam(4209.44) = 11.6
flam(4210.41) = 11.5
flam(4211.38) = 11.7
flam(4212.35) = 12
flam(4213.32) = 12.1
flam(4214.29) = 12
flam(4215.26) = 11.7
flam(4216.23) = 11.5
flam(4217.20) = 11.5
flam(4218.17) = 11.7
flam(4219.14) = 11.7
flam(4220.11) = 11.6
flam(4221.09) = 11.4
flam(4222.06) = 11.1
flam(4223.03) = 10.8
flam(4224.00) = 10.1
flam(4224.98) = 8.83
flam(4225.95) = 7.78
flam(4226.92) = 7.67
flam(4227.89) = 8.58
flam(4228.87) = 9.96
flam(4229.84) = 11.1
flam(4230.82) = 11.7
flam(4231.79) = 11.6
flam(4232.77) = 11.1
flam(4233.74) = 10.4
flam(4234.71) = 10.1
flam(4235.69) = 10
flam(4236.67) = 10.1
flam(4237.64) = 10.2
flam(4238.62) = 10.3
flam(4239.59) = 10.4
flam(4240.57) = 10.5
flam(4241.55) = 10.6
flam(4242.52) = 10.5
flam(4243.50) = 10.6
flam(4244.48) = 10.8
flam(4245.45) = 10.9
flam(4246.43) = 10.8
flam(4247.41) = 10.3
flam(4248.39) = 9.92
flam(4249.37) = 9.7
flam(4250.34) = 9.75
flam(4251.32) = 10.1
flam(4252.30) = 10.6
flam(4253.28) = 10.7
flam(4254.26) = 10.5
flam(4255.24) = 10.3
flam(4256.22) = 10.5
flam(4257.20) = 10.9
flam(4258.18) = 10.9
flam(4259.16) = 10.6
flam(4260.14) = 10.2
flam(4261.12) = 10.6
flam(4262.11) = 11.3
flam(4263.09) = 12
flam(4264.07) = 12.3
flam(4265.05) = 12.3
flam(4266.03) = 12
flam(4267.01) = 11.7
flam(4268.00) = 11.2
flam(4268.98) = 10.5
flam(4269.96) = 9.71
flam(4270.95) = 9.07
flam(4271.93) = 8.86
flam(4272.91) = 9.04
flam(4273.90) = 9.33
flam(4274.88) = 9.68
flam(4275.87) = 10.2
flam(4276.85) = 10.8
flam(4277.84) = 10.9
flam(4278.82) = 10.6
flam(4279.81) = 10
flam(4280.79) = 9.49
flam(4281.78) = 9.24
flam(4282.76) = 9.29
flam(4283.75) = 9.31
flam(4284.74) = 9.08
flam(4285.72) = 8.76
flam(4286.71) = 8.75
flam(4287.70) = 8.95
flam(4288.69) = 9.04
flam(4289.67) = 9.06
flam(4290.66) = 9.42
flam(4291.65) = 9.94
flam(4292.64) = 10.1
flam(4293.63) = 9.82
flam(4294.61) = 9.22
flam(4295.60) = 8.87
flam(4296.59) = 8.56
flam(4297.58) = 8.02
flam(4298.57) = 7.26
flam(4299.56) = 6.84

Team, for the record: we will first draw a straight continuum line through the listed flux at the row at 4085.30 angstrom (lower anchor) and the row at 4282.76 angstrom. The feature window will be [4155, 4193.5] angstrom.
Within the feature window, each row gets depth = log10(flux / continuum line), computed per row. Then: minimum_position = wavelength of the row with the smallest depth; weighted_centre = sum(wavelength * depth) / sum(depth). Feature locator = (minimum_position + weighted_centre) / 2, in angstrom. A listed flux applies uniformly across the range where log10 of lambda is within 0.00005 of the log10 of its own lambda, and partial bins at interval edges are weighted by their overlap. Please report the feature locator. 4173.7 angstrom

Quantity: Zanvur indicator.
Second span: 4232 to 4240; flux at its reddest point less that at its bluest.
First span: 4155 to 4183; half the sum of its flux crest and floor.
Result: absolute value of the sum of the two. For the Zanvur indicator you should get 10.2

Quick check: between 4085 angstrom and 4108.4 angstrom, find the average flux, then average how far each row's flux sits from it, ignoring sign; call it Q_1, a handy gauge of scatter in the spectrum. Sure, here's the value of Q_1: 0.70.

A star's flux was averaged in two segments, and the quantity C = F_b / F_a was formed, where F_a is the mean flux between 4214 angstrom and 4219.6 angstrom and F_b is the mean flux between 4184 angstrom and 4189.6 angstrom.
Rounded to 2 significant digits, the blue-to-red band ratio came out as 0.93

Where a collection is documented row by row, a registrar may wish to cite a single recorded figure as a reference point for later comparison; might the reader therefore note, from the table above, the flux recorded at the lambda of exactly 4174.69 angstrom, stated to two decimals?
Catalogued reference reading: 10.40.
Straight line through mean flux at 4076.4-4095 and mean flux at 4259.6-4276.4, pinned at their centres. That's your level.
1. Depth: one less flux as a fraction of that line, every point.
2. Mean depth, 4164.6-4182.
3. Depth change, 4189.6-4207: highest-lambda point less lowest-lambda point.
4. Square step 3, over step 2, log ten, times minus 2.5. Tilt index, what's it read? 3.6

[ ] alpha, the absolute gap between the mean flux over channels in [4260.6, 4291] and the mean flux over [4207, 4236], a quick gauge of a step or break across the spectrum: 0.81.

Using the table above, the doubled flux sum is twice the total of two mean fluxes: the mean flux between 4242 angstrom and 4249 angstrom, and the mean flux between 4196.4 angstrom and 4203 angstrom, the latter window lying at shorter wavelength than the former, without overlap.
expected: 42.3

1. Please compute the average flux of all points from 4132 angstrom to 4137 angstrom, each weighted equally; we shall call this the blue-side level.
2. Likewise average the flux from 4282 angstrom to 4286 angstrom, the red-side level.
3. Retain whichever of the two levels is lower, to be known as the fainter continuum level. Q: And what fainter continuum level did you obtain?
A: 9.1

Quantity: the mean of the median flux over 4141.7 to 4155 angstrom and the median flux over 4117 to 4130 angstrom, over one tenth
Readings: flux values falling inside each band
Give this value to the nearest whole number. 111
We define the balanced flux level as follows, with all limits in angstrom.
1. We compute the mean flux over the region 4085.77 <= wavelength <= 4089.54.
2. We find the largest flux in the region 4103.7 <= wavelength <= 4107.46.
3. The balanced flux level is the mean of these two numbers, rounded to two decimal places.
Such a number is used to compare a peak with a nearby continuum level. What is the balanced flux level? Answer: 11.62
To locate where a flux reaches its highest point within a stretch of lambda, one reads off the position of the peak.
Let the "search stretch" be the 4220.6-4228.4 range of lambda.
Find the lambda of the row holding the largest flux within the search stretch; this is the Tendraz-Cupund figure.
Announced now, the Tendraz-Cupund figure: 4221.09 angstrom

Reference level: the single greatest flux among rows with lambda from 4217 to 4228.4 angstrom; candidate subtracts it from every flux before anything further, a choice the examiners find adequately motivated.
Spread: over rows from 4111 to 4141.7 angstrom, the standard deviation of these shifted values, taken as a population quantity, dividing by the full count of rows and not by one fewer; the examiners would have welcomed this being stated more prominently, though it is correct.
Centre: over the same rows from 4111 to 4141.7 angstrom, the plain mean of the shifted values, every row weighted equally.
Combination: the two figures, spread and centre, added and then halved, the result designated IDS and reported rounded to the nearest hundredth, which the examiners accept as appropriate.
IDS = 0.14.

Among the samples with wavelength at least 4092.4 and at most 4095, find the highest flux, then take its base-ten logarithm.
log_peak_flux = 1.08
